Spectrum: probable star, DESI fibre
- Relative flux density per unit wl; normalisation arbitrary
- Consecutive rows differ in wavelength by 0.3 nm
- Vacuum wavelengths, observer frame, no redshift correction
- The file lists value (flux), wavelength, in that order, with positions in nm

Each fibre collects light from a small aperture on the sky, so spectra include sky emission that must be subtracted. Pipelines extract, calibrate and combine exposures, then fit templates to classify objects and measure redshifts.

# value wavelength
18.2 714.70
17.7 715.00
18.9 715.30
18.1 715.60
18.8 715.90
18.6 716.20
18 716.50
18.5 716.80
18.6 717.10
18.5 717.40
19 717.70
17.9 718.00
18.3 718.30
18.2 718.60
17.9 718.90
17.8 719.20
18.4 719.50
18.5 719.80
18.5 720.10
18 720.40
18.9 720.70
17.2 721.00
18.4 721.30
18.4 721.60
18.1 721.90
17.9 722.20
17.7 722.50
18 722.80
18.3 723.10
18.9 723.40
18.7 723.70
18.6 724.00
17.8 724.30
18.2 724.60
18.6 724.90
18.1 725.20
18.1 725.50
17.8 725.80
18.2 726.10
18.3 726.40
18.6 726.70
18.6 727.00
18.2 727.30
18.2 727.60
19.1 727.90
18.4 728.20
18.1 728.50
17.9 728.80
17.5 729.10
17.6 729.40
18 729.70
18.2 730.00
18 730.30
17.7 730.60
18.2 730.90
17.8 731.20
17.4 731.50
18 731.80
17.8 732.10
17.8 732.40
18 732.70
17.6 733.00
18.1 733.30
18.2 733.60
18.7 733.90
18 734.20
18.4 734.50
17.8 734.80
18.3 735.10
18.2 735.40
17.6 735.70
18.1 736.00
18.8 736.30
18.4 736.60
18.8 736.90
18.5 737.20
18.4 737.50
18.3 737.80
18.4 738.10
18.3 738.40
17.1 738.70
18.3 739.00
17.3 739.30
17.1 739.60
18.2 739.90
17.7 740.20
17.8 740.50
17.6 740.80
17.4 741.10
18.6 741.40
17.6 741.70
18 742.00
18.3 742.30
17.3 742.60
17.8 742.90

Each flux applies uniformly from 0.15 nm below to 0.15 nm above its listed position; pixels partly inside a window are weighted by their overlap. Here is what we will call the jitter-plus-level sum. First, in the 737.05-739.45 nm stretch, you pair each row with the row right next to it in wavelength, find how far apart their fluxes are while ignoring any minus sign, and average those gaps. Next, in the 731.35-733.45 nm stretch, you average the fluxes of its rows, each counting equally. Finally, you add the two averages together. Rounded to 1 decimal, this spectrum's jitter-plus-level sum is 18.4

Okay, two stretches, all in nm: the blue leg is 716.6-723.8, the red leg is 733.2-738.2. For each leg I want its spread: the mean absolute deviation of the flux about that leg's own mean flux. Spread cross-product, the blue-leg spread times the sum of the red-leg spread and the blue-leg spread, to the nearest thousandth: 0.196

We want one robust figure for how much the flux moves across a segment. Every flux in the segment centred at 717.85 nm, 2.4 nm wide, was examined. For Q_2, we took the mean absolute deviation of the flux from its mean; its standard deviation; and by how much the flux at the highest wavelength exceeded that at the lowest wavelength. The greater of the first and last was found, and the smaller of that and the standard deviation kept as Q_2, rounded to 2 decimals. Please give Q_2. 0.29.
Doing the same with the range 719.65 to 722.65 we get 0.38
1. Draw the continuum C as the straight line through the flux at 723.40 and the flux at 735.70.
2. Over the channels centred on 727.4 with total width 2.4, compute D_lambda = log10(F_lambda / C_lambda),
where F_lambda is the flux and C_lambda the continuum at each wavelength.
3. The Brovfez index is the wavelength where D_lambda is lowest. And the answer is 727.30 nm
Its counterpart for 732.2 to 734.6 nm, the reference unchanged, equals 733.00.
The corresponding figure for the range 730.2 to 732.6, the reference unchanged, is 731.50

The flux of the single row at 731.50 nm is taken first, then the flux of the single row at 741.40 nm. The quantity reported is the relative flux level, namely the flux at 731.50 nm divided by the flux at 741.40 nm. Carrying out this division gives 0.94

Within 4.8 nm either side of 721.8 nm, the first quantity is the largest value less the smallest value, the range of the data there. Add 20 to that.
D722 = 21.8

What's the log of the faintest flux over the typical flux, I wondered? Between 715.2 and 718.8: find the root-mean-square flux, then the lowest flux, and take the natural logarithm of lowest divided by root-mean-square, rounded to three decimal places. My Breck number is -0.030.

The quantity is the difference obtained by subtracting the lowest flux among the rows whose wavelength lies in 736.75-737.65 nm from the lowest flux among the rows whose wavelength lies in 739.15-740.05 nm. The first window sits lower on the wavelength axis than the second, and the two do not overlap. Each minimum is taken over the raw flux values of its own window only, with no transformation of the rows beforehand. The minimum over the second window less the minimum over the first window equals -1.3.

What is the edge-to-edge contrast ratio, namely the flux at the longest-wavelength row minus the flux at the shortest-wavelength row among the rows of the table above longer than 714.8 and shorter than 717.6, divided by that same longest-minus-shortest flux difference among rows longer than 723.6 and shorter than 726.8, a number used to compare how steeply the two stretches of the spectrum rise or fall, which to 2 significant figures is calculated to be -8.0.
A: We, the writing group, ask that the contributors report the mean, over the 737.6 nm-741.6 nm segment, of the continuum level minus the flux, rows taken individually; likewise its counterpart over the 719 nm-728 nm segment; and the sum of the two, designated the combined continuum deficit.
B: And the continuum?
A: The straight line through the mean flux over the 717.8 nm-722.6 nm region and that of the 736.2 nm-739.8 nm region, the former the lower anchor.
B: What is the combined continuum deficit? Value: 0.2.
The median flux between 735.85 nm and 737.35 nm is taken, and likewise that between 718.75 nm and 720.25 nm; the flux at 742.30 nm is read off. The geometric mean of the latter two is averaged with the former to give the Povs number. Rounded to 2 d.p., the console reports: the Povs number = 18.42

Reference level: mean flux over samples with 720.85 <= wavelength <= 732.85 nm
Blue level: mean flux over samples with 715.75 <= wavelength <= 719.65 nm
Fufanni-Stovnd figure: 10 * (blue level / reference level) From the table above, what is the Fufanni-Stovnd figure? 10.1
